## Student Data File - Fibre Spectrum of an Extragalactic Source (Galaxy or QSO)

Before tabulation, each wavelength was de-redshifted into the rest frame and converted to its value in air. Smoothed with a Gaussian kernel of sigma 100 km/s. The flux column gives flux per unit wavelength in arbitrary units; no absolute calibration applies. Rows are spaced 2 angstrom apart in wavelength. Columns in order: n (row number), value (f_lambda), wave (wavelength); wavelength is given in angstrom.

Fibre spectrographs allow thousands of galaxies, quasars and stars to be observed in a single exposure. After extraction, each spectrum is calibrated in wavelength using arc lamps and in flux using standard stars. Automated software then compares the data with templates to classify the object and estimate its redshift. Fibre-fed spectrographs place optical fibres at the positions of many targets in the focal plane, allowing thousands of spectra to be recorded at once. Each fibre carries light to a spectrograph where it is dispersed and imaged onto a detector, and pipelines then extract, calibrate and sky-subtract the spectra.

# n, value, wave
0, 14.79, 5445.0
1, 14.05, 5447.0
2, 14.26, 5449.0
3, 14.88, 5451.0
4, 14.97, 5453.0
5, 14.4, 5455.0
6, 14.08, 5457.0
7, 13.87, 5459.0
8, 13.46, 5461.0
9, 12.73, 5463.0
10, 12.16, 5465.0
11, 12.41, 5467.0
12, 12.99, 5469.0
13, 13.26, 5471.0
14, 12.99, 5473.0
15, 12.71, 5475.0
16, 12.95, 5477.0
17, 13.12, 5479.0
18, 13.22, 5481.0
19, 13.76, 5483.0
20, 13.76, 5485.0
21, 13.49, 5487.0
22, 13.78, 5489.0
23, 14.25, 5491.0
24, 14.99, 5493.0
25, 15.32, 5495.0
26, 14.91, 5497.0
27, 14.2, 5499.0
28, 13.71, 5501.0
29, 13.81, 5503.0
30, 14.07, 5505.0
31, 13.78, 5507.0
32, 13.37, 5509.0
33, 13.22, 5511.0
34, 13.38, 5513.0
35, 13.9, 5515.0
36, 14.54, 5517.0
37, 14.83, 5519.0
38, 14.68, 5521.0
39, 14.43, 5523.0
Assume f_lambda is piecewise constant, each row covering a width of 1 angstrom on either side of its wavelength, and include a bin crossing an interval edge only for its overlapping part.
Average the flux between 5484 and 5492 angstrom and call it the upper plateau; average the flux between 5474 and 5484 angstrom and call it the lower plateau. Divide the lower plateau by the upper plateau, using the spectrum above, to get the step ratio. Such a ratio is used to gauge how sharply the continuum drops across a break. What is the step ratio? 0.95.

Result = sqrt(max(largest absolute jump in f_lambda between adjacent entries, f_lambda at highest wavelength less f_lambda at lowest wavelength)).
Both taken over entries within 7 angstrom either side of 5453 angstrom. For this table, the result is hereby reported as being 0.79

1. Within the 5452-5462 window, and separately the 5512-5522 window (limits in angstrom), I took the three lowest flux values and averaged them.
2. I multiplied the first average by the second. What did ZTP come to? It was 192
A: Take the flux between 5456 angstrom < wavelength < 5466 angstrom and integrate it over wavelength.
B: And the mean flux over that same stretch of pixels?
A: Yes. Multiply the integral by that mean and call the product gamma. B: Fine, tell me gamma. 1758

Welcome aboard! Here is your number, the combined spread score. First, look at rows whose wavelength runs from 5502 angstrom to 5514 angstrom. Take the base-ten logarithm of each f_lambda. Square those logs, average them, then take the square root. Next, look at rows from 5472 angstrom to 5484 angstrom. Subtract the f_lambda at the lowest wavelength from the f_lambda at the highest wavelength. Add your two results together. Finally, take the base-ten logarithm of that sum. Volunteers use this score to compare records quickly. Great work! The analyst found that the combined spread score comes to 0.28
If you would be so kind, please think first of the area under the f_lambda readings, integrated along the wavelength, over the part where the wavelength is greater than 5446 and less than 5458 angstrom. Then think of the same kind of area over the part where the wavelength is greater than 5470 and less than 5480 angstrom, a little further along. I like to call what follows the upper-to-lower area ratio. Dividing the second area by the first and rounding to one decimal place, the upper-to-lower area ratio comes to 0.8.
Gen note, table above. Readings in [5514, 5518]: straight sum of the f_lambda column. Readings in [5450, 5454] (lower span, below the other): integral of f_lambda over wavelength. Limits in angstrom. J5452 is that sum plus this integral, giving 88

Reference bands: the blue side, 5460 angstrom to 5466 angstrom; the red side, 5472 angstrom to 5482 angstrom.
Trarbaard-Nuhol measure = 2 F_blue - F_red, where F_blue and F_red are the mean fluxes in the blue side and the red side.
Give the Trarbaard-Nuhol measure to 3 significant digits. 12.6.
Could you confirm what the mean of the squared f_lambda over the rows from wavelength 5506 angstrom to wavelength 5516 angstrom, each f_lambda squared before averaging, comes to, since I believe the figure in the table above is 183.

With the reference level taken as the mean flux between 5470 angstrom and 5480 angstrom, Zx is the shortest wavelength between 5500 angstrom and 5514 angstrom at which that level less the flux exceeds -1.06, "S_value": 5501.0 angstrom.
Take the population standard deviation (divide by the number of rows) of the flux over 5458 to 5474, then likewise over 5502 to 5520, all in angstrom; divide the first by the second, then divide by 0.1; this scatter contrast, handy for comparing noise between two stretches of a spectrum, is 10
